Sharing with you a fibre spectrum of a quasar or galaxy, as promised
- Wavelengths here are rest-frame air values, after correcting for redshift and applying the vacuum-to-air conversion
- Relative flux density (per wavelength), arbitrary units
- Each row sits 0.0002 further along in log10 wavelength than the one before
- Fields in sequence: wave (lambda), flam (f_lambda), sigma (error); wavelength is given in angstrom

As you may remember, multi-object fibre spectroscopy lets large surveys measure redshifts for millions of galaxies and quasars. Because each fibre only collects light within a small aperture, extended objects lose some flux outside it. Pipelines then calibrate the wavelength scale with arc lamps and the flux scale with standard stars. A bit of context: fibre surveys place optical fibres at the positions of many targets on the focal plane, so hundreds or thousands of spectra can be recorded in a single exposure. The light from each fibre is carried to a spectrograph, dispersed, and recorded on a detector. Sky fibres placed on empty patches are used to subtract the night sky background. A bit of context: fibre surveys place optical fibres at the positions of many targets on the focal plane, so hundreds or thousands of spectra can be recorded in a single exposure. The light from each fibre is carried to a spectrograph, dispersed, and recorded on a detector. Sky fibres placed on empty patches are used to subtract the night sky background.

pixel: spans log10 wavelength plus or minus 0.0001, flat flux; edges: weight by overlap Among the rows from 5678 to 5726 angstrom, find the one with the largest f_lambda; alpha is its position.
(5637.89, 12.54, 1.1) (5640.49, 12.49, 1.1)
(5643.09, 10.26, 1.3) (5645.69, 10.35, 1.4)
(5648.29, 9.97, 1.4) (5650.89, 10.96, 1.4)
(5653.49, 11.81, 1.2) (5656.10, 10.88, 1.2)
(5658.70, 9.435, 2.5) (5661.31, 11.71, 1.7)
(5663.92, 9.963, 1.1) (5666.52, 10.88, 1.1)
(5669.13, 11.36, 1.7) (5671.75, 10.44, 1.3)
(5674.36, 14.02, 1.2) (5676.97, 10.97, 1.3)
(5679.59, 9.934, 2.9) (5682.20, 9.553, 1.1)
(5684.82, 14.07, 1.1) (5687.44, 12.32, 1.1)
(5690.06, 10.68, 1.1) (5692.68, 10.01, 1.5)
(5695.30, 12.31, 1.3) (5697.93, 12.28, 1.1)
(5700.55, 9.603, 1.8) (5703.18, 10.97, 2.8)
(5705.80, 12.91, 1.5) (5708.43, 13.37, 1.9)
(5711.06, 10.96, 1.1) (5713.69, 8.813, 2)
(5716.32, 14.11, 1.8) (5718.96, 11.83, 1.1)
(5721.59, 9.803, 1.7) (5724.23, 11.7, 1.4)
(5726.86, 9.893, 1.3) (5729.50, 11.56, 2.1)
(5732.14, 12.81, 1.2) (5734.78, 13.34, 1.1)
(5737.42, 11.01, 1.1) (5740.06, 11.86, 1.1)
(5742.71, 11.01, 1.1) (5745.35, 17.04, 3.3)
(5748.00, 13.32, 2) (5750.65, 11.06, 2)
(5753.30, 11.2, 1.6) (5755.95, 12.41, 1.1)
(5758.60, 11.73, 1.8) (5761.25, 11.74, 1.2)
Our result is 5716.32 angstrom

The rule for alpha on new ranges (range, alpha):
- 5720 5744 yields 5734.78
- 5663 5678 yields 5674.36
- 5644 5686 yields 5684.82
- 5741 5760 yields 5745.35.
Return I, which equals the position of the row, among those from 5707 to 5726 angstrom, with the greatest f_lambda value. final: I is 5716.32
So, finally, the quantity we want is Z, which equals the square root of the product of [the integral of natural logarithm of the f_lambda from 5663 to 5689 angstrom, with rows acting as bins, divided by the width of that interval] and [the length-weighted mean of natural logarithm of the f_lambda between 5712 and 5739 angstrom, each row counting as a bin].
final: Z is 2.43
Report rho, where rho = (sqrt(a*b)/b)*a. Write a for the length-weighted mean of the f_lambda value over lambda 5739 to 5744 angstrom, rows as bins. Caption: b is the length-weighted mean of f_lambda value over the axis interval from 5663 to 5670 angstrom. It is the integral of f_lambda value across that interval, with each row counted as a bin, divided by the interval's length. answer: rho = 11.7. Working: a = 11.4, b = 10.8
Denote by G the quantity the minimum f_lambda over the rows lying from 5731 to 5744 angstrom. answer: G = 11.01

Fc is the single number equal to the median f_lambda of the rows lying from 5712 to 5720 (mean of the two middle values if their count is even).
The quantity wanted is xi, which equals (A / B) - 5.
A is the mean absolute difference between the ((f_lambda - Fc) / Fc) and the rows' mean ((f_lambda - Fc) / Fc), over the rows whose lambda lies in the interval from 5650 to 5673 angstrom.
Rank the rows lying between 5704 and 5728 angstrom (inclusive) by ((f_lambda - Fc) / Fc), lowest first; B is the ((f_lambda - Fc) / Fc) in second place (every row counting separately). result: -5.290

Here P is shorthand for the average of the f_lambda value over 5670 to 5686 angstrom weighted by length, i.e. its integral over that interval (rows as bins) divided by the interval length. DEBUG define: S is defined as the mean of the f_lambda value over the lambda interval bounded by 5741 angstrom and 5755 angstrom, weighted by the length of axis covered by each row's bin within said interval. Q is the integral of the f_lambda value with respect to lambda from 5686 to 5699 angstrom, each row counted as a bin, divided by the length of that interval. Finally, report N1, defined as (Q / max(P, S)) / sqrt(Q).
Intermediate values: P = 11.5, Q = 11.5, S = 12.7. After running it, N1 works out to 0.27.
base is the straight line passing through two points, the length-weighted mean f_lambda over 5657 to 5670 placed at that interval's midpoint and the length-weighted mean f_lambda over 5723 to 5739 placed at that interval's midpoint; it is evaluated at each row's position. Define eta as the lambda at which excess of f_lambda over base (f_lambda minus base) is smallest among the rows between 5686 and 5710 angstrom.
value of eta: 5700.55 angstrom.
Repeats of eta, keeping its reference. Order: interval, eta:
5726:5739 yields 5726.86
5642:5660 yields 5658.70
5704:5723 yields 5713.69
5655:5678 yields 5658.70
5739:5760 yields 5750.65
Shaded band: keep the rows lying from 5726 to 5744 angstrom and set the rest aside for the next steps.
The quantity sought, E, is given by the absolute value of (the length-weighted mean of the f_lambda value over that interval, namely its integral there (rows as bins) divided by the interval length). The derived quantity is 11.7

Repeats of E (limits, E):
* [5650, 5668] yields 10.8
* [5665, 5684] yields 11.1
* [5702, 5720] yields 11.9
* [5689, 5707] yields 11.3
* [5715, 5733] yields 11.6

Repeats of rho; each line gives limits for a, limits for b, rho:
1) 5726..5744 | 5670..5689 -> 11.7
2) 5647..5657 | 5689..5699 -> 10.7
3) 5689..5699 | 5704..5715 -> 11.2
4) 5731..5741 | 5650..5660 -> 13.1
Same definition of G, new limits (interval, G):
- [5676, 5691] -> 9.553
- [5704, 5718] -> 8.813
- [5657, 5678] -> 9.435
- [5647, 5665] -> 9.435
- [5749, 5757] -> 11.06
